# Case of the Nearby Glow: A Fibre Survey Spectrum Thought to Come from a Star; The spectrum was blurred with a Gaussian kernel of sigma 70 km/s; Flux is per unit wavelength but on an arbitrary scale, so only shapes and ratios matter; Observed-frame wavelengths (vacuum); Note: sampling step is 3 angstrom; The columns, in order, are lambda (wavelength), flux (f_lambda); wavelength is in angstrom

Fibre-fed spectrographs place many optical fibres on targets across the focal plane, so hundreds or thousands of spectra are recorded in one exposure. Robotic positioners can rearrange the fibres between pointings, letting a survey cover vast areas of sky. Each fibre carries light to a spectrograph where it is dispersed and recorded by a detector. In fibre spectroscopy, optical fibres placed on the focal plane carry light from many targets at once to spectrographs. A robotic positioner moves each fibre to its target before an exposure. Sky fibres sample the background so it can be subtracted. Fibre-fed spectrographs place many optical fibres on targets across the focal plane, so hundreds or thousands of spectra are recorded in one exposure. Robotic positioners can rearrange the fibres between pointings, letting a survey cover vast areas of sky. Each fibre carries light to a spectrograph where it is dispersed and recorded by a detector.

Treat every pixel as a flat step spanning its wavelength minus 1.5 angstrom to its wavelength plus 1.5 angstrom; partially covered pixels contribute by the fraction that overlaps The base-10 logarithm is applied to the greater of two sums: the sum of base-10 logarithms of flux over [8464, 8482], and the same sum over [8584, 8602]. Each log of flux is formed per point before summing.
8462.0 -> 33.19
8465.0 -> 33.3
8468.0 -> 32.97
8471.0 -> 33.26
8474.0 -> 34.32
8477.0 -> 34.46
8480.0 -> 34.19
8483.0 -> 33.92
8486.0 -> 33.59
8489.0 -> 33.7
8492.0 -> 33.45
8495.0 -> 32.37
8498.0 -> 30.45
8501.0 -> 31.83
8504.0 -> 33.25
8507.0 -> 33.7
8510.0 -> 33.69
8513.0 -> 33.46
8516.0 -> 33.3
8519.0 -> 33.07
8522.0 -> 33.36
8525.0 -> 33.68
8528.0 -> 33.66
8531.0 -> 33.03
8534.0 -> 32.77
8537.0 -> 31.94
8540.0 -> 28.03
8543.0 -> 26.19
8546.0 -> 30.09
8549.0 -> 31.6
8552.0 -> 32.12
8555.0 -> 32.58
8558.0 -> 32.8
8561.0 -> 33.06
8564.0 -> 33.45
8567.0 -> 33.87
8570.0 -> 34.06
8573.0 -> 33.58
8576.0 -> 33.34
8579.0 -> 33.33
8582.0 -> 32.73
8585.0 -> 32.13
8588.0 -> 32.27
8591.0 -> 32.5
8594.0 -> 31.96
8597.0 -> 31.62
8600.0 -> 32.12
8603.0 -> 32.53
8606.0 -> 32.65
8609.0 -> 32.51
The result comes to 0.962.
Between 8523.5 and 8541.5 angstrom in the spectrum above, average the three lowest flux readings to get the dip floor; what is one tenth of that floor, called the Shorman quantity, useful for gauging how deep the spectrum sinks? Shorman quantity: 3.09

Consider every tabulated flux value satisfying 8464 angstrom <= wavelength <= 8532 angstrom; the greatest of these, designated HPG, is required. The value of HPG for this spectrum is 34.46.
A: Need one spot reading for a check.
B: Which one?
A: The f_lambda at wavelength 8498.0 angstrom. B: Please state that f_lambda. 30.45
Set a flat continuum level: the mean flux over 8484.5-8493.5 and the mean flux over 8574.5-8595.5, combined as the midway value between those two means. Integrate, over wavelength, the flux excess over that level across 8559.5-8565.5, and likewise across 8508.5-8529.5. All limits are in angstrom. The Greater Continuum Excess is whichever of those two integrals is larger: 7.7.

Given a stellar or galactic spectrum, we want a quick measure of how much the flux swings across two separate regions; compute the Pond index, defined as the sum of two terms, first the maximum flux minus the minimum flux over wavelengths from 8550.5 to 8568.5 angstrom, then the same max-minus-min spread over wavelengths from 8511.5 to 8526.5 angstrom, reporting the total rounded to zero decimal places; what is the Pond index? 2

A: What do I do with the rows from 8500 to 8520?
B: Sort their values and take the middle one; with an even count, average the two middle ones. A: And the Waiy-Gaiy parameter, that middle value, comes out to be 33.30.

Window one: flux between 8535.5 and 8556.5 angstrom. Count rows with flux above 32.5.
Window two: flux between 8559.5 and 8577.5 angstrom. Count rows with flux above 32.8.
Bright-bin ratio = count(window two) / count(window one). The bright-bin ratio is 6.00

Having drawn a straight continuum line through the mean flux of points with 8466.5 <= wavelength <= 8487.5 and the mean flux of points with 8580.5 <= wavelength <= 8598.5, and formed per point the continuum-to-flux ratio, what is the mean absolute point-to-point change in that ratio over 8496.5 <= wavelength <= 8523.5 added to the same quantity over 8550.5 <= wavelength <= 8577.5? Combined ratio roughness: 0.027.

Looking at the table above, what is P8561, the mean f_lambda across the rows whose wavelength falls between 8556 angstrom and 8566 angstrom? 33.1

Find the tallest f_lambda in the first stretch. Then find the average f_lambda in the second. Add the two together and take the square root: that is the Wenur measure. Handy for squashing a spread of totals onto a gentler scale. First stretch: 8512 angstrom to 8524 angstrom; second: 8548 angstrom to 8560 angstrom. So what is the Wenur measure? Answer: 8.11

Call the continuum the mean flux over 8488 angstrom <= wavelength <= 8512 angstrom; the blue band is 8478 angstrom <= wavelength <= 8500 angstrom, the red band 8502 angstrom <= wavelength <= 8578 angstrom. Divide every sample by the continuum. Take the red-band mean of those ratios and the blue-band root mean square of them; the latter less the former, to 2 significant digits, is 0.017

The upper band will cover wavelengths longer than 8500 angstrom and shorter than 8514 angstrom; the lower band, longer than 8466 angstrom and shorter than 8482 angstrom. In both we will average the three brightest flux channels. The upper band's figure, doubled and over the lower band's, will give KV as 1.96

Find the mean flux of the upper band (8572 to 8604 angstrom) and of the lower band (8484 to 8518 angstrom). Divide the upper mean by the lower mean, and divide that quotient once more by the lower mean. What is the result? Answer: 0.0299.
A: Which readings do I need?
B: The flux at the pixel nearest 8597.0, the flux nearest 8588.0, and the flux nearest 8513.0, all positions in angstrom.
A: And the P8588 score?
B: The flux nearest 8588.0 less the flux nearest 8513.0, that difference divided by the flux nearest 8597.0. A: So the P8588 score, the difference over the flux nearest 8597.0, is -0.038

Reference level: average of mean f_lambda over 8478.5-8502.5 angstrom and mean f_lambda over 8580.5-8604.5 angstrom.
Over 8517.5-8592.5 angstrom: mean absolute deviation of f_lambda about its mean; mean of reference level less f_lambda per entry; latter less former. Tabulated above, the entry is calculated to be -0.95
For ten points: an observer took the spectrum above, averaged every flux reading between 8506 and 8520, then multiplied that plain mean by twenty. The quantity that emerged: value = 669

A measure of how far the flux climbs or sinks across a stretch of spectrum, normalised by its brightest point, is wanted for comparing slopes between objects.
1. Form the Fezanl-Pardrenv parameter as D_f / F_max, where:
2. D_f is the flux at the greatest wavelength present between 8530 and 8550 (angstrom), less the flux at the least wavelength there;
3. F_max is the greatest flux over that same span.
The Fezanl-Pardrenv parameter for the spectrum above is -0.043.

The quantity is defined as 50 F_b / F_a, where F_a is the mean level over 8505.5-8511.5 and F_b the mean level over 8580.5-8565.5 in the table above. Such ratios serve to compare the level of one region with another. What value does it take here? 49.91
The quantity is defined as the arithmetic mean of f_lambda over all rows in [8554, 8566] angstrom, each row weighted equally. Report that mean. 33.0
